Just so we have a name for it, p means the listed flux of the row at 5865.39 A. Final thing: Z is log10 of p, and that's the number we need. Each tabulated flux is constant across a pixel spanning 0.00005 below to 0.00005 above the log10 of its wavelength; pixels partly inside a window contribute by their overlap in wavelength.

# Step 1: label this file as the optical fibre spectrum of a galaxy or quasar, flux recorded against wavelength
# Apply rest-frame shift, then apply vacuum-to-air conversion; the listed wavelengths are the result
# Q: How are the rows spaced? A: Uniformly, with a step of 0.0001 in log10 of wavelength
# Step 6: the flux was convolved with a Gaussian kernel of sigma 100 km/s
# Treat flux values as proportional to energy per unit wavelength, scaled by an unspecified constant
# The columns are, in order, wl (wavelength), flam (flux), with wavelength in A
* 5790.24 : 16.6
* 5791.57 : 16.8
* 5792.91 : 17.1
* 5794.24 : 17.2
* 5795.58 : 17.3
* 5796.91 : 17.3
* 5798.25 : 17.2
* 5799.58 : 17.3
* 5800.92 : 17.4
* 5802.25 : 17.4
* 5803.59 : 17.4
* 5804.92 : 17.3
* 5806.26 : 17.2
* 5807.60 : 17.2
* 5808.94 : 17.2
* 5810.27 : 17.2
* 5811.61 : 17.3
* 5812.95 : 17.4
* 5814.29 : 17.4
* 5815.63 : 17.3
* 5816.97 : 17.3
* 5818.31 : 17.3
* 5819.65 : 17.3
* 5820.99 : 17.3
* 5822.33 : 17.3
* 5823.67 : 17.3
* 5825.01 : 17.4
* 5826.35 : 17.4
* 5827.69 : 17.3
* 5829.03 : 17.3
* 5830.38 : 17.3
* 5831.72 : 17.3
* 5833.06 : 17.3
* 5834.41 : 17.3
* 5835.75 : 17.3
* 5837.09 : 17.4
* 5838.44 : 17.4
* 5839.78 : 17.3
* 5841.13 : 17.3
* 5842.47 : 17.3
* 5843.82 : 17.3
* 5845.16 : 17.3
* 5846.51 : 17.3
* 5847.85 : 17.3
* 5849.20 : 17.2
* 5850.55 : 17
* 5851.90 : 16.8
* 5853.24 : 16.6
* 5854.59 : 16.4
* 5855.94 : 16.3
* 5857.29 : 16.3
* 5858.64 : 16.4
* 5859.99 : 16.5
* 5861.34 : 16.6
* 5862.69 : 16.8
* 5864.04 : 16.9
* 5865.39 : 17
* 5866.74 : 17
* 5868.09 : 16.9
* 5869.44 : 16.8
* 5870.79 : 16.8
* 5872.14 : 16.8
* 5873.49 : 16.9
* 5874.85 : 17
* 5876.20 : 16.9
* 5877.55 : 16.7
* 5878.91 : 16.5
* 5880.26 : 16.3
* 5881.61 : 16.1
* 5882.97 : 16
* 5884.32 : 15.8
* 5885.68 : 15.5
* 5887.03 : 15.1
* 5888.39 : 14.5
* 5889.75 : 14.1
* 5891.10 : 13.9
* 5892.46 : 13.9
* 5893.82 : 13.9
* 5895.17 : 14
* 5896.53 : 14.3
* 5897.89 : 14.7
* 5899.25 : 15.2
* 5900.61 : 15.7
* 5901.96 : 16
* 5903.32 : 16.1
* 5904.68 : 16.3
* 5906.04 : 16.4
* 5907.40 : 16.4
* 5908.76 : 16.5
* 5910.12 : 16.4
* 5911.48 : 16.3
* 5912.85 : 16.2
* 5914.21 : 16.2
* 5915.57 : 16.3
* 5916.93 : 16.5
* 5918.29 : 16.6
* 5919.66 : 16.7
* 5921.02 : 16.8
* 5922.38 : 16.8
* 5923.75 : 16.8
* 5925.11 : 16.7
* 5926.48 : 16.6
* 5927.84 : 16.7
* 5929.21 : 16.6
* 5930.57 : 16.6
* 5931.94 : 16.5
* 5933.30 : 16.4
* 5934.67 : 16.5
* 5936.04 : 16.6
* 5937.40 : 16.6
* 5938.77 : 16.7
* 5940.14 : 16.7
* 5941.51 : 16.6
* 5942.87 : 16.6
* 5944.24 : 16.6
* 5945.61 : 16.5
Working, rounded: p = 17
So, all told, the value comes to 1.23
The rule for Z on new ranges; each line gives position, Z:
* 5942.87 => 1.22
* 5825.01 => 1.24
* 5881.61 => 1.21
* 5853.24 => 1.22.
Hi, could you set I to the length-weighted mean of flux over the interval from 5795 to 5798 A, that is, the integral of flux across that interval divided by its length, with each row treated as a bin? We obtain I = 17.3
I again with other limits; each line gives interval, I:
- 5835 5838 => 17.4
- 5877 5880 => 16.5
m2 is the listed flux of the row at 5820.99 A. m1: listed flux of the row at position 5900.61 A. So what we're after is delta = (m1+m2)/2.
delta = 16.5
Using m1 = 15.7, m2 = 17.3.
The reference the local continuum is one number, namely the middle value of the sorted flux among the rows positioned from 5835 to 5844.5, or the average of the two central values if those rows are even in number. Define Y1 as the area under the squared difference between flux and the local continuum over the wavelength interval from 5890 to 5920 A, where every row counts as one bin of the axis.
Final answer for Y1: 115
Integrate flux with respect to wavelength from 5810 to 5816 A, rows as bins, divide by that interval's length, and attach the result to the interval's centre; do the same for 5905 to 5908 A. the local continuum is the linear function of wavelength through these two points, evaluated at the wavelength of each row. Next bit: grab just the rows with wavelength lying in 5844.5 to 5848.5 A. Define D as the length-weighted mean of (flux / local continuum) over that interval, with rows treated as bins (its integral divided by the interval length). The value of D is 1.02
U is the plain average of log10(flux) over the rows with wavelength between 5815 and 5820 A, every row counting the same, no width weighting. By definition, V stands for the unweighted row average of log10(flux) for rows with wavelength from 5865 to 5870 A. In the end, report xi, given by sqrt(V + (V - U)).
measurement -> 1.10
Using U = 1.24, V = 1.23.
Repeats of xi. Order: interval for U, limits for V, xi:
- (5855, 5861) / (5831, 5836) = 1.12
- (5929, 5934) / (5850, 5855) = 1.11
